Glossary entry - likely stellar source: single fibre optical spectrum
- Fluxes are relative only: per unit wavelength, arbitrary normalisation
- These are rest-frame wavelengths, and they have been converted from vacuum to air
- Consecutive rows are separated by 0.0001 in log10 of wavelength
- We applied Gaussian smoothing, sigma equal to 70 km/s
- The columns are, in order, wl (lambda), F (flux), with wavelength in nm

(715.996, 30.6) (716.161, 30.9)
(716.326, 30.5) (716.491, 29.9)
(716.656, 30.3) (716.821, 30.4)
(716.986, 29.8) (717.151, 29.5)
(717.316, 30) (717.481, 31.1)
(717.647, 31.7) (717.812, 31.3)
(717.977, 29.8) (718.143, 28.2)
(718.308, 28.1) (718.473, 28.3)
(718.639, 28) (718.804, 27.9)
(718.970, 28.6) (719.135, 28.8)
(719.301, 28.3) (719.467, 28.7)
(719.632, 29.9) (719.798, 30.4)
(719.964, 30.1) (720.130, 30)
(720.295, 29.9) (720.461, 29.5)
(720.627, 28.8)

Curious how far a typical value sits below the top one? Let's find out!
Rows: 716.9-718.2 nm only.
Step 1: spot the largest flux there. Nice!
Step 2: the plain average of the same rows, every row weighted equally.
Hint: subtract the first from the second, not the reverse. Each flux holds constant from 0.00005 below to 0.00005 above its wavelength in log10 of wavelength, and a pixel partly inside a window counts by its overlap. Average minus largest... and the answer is -1.5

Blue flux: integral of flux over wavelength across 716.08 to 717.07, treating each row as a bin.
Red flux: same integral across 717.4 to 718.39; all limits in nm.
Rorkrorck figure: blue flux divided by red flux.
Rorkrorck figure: 1.01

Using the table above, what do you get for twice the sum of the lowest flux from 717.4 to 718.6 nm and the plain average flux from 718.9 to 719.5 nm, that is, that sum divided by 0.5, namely 113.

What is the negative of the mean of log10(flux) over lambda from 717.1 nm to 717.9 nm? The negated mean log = -1.49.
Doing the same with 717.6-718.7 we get -1.47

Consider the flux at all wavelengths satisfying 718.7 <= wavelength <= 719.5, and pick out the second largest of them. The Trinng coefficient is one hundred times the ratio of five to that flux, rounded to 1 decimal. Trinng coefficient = 17.4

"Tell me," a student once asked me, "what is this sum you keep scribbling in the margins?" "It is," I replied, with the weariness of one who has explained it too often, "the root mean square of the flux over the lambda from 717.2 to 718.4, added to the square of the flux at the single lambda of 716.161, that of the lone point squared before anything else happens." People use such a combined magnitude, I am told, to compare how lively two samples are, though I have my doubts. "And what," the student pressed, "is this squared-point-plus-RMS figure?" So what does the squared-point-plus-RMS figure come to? 985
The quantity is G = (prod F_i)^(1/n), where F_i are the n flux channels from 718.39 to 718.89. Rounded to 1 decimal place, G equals 28.1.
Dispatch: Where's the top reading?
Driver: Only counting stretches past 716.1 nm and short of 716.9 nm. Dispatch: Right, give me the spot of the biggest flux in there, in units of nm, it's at 716.161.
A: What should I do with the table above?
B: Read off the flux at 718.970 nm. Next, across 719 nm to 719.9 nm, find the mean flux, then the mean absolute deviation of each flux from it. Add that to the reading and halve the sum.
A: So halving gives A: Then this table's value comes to 14.7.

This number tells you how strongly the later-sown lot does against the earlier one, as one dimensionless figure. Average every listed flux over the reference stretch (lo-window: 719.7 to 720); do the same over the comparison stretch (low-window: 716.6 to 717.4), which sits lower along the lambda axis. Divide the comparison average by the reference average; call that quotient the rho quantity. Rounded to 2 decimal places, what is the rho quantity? 0.99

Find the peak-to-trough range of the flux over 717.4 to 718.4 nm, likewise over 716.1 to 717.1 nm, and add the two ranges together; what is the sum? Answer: 4.7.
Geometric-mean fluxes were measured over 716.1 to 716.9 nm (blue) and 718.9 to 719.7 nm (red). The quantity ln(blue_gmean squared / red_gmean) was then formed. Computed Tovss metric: 3.466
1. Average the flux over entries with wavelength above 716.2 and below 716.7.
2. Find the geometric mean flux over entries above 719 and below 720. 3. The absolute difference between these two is 0.9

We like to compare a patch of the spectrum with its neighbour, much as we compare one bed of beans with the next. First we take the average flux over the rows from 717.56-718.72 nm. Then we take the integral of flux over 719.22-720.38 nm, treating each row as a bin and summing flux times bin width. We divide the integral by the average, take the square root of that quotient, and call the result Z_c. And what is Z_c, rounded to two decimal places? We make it 1.08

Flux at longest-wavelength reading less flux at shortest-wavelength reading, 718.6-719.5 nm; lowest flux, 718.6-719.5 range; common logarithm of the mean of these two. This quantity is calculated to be 1.16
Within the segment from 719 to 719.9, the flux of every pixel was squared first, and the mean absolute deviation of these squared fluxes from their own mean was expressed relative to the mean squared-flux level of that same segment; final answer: 0.051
